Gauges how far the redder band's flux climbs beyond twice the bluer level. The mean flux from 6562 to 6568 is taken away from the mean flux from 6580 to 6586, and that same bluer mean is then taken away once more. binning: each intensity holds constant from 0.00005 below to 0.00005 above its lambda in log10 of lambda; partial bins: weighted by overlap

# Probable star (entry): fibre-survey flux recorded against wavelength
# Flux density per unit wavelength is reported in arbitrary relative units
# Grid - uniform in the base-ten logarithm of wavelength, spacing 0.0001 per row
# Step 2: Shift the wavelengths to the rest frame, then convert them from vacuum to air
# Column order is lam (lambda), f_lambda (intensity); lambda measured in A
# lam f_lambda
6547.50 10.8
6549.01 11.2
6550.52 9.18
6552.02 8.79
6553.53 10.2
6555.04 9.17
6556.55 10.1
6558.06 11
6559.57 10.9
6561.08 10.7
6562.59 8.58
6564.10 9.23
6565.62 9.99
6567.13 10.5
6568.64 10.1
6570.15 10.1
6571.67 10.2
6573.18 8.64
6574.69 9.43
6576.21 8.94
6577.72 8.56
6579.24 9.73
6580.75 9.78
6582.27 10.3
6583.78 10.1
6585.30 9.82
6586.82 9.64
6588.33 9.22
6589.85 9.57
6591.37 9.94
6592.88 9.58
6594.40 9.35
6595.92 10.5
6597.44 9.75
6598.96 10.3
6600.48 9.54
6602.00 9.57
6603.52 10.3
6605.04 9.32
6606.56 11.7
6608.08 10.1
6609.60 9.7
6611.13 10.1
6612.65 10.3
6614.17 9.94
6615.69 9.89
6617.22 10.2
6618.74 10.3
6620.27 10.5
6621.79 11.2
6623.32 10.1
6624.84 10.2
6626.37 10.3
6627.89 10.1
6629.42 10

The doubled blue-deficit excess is -9.2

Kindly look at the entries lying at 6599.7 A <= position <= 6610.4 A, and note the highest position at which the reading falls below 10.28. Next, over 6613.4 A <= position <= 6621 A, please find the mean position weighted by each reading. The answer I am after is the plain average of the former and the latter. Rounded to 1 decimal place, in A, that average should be 6613.4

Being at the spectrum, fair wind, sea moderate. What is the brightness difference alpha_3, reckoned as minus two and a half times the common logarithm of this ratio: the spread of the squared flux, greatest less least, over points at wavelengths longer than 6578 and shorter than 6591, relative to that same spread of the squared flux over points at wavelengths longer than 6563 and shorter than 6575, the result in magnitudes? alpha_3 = 0.57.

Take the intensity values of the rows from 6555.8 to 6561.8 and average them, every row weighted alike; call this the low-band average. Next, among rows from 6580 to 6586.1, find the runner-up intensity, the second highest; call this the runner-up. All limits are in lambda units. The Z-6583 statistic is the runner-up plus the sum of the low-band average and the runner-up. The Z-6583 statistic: 30.9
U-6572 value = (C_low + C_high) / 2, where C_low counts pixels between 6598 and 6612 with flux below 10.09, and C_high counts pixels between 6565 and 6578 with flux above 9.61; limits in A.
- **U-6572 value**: 4.5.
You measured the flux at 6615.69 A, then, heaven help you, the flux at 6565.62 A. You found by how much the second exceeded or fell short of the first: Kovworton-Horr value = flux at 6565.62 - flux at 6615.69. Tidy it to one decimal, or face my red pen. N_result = 0.1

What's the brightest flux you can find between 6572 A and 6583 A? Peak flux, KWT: 10.3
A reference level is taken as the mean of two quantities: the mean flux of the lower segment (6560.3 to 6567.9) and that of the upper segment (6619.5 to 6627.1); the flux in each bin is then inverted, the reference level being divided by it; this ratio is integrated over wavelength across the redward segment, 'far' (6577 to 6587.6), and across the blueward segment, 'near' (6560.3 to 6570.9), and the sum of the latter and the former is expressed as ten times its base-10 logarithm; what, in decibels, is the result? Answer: 13.43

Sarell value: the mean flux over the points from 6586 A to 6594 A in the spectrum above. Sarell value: 9.6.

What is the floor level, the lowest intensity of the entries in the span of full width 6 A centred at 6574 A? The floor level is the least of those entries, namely 8.64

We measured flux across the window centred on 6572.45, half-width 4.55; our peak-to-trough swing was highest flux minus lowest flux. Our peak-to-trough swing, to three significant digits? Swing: 1.56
